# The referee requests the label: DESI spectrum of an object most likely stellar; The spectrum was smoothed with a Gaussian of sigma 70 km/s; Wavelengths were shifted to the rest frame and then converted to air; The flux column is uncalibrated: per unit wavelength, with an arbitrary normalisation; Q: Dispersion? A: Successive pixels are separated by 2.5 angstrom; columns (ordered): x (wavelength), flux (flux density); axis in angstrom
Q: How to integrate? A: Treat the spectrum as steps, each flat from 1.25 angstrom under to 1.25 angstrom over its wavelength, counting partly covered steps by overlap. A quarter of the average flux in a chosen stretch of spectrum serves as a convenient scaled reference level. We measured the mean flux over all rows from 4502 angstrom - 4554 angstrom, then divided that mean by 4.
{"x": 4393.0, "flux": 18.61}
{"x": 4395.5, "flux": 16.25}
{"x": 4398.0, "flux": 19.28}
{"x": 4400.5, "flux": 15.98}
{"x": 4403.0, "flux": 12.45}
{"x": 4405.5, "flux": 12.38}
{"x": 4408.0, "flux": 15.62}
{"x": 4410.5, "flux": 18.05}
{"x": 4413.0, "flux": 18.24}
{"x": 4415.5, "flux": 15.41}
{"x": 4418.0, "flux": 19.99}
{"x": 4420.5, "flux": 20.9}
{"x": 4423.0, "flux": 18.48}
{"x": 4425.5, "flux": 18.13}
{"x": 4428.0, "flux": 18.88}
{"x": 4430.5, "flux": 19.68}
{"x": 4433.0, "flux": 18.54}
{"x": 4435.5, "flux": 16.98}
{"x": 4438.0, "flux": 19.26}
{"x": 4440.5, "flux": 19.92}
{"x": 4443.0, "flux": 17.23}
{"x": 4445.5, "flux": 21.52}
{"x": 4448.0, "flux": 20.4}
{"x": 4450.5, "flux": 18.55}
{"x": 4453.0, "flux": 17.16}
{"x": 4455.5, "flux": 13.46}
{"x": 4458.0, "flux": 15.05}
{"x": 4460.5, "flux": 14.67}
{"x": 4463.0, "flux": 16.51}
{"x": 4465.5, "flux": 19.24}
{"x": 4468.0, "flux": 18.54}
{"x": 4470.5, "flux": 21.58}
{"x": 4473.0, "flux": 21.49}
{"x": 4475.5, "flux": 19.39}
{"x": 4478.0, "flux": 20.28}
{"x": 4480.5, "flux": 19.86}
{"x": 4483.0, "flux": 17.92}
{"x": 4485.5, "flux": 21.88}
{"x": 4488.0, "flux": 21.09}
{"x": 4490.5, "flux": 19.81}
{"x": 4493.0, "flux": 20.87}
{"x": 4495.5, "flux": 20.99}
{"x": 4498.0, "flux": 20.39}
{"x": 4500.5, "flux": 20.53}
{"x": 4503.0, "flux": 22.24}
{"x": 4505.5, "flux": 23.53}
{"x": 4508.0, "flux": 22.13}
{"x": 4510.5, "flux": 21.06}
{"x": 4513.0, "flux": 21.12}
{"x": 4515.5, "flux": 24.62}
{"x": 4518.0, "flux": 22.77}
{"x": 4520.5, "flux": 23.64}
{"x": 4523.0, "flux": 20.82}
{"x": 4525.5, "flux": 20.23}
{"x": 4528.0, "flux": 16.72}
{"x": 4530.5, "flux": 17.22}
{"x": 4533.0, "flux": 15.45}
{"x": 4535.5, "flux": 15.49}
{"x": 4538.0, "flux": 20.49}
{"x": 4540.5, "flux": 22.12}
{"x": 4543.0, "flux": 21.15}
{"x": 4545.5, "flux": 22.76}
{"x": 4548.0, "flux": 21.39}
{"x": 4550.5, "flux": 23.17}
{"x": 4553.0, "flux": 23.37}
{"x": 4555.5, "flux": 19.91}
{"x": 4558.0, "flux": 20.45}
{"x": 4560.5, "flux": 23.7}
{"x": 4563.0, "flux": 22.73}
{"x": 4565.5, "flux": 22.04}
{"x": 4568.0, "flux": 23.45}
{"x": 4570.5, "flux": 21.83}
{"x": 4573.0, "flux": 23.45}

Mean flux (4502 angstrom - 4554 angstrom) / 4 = 5.3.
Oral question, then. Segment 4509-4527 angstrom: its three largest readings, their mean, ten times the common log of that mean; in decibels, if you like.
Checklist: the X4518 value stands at 13.74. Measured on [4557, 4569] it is 13.67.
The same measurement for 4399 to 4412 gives 12.19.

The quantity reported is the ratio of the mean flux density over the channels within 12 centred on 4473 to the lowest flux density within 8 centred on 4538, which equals 1.3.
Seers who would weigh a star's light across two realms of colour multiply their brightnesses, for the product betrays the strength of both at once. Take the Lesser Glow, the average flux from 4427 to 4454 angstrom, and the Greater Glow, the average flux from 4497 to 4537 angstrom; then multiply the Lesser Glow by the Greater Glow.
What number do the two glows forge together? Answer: 388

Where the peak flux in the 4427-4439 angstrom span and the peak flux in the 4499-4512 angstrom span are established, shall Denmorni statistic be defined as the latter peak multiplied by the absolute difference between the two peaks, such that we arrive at 91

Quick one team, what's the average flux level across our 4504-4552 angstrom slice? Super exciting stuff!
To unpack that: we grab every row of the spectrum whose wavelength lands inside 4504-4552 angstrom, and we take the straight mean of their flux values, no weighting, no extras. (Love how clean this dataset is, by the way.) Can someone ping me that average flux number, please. 21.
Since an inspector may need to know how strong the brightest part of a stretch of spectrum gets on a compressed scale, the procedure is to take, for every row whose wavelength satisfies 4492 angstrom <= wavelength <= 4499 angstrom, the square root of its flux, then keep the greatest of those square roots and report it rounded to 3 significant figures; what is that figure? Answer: 4.58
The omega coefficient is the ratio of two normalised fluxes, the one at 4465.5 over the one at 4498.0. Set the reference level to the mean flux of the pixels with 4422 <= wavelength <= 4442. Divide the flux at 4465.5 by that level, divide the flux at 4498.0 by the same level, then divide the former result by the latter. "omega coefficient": 0.94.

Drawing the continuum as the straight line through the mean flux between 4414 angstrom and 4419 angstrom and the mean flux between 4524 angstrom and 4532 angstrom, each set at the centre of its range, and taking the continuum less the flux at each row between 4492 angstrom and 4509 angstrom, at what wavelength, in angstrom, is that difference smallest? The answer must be 4505.5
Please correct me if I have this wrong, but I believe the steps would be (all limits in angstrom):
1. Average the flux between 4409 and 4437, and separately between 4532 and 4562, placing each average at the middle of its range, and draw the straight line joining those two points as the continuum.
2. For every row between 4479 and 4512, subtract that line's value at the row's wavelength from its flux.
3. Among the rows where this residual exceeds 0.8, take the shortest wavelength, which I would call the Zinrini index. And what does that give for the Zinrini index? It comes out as 4485.5 angstrom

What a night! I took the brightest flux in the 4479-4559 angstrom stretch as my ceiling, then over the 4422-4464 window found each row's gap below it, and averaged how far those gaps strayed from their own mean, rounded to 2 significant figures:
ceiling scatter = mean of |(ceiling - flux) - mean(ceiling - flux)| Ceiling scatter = 1.7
